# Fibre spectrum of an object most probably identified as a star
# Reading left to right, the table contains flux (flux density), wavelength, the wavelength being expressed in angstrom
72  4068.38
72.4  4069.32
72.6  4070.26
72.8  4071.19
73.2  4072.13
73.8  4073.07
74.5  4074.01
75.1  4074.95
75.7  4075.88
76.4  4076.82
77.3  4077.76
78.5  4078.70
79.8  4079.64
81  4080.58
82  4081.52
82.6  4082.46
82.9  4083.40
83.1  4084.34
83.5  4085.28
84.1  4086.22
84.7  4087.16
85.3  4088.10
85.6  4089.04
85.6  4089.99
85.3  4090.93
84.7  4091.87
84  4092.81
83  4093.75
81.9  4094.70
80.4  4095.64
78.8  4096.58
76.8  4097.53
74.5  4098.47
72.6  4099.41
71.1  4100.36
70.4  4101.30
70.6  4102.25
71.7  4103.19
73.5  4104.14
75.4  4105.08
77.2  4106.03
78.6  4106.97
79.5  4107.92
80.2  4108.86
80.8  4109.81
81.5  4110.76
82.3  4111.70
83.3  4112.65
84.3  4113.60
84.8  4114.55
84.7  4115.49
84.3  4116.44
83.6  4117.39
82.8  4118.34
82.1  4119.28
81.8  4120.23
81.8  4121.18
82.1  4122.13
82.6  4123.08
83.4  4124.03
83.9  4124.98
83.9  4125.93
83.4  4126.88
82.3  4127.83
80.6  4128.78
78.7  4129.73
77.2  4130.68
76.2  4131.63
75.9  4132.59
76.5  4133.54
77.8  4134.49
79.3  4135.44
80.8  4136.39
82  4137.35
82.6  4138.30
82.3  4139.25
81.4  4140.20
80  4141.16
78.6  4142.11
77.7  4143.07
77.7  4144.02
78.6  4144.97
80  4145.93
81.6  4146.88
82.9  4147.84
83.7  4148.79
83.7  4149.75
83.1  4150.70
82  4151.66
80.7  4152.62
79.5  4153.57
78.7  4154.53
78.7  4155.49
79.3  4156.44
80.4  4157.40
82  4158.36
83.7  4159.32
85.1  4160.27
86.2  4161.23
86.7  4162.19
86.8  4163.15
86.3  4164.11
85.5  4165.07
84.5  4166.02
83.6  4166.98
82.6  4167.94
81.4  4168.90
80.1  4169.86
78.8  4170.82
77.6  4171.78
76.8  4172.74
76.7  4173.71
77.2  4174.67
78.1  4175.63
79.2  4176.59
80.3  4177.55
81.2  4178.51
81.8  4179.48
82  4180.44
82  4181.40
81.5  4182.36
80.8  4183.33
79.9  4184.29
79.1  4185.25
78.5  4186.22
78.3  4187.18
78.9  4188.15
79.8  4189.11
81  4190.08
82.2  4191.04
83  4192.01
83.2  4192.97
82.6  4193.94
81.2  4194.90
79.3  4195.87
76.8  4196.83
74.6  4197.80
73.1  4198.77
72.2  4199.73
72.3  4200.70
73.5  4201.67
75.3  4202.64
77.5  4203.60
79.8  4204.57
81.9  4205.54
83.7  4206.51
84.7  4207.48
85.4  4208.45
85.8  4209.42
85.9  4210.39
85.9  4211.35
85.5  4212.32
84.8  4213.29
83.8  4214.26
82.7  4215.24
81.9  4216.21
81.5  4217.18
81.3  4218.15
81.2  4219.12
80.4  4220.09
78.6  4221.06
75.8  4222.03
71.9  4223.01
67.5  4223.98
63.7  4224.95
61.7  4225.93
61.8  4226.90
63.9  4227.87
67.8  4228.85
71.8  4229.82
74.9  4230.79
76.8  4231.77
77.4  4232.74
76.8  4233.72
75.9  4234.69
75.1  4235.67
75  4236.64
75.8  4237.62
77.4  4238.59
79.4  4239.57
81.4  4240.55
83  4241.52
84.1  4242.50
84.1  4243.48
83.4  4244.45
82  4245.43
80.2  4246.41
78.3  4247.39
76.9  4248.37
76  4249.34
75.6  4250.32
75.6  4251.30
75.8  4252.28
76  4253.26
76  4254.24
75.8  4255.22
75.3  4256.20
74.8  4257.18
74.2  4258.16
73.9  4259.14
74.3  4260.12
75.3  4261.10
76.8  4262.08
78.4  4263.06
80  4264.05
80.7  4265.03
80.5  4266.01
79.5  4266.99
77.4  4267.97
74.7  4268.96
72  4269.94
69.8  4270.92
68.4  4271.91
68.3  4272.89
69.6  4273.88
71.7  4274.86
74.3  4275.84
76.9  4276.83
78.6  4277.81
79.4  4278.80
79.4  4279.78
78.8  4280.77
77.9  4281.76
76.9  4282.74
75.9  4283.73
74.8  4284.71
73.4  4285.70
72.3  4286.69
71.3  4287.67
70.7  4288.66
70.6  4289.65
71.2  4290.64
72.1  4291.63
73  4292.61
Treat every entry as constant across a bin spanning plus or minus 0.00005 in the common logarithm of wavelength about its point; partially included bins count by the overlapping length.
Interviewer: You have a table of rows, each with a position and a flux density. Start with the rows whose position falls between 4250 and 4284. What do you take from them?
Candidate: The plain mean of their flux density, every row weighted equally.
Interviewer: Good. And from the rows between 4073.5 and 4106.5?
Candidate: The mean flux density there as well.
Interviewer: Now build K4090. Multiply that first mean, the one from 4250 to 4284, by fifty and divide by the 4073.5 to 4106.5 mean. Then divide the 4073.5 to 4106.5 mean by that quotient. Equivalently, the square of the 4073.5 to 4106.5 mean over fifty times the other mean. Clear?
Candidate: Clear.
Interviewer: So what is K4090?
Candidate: 1.65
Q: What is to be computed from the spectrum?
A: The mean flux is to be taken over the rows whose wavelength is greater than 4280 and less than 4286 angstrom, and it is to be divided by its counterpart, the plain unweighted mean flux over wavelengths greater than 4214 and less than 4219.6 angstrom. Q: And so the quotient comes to 0.93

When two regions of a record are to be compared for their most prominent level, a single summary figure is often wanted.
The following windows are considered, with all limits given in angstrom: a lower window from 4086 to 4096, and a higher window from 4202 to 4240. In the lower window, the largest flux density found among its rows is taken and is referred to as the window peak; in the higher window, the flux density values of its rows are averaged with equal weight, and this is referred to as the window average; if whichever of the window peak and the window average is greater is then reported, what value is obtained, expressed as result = 85.6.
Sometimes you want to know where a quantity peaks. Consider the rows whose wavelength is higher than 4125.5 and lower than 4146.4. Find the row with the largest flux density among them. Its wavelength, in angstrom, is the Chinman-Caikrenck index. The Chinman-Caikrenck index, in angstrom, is 4125.93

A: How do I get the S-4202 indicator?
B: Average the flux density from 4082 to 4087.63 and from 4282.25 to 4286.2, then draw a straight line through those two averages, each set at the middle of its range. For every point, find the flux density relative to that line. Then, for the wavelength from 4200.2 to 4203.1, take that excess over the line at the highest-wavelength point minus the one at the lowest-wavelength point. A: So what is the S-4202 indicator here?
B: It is 3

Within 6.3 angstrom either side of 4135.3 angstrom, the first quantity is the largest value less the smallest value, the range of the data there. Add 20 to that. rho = 26.7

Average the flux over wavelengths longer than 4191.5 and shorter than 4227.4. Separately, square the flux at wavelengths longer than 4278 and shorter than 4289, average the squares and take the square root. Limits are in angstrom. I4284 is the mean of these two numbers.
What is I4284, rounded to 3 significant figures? 77.0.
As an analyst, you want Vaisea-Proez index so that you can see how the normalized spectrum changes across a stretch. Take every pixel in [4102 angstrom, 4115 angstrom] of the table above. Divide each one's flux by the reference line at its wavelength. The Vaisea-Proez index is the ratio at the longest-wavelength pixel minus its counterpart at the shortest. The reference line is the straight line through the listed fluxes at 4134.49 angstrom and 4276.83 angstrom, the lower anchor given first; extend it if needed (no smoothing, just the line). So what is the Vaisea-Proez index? 0.18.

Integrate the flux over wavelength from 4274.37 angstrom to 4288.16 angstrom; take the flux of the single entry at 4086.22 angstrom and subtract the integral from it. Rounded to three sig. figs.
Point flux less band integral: -962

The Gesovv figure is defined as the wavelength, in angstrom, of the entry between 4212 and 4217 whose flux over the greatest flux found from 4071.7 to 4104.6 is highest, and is 4212.32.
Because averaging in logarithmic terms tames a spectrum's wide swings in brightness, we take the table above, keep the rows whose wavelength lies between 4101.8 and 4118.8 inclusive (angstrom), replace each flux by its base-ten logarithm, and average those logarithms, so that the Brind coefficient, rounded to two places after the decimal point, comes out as 1.90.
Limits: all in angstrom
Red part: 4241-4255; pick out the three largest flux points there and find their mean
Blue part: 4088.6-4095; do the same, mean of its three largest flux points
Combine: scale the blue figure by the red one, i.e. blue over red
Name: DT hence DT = 1.02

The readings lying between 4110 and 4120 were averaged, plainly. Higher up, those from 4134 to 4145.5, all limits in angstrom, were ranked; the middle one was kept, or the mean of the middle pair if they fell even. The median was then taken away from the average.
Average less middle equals 4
